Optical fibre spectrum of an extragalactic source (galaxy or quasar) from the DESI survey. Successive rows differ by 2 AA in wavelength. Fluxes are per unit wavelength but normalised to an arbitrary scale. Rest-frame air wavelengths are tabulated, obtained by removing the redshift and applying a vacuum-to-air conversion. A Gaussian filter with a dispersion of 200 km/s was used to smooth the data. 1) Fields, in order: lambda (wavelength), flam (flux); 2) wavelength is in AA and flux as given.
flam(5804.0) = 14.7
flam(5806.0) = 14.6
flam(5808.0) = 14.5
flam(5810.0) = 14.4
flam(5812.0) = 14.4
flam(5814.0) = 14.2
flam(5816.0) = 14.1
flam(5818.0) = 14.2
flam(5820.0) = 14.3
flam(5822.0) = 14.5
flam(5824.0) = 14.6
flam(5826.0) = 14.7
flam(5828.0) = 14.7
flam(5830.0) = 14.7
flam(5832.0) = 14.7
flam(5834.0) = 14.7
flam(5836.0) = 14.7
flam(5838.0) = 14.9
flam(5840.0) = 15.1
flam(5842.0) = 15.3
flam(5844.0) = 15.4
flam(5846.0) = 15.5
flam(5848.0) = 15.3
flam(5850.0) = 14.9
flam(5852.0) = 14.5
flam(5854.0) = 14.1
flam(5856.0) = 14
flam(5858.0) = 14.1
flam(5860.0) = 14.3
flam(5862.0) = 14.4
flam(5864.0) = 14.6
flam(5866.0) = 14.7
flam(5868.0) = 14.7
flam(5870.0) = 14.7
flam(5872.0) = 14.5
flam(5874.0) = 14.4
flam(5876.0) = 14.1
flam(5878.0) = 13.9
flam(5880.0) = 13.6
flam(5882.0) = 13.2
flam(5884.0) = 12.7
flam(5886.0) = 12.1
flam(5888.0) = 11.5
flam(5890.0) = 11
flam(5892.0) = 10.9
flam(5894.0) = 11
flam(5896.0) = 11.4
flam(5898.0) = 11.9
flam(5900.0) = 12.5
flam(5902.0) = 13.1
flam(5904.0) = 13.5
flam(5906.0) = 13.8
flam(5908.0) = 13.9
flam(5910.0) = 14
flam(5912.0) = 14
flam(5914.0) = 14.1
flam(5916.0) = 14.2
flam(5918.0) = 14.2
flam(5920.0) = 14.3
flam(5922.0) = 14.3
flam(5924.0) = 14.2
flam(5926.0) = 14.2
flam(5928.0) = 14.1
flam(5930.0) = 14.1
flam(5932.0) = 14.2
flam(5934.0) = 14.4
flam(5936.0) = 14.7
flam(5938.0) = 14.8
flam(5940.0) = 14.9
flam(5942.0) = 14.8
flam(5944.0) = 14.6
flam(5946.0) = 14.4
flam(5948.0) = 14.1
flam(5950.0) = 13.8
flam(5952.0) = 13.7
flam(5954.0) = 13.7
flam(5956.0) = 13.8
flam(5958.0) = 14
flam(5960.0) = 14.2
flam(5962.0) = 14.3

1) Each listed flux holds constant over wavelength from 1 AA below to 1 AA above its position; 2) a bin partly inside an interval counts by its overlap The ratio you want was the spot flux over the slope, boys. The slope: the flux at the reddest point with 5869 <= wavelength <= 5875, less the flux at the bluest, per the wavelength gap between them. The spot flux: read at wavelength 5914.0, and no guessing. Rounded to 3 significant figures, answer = -188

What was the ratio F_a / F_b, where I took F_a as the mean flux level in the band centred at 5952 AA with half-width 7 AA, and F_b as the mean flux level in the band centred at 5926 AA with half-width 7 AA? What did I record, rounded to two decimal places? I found 0.98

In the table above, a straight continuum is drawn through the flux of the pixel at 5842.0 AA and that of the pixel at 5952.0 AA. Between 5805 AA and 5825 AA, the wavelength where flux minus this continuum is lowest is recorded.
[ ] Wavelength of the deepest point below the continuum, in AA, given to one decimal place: 5816.0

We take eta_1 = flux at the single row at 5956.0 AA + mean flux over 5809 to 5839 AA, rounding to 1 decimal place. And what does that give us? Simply 28.3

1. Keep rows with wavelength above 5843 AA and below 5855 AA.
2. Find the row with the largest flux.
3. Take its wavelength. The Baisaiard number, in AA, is 5846.0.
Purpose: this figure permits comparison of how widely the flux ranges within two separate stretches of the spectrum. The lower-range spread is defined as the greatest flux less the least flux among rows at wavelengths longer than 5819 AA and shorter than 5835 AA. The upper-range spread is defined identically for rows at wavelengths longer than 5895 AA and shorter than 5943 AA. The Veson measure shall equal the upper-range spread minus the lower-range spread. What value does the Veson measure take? 3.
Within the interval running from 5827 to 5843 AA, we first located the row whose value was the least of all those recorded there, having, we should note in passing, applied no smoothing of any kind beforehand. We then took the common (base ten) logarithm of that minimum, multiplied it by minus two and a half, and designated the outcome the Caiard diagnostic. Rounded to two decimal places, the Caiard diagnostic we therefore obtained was -2.92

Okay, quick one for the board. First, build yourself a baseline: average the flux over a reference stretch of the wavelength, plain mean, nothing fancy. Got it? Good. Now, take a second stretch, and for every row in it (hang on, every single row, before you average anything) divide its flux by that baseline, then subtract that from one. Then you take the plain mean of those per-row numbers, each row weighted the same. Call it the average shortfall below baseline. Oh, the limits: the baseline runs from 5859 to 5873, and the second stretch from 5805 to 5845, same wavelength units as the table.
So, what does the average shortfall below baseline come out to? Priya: -0.005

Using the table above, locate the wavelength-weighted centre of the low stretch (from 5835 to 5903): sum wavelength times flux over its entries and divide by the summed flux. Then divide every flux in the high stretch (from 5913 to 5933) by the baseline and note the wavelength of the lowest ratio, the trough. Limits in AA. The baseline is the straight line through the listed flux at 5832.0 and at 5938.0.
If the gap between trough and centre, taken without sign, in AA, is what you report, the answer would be 62.7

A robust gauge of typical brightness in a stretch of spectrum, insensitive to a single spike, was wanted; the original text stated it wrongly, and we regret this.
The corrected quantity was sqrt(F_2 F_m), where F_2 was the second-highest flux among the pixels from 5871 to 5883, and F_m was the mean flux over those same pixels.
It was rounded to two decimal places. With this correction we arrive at 14.17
